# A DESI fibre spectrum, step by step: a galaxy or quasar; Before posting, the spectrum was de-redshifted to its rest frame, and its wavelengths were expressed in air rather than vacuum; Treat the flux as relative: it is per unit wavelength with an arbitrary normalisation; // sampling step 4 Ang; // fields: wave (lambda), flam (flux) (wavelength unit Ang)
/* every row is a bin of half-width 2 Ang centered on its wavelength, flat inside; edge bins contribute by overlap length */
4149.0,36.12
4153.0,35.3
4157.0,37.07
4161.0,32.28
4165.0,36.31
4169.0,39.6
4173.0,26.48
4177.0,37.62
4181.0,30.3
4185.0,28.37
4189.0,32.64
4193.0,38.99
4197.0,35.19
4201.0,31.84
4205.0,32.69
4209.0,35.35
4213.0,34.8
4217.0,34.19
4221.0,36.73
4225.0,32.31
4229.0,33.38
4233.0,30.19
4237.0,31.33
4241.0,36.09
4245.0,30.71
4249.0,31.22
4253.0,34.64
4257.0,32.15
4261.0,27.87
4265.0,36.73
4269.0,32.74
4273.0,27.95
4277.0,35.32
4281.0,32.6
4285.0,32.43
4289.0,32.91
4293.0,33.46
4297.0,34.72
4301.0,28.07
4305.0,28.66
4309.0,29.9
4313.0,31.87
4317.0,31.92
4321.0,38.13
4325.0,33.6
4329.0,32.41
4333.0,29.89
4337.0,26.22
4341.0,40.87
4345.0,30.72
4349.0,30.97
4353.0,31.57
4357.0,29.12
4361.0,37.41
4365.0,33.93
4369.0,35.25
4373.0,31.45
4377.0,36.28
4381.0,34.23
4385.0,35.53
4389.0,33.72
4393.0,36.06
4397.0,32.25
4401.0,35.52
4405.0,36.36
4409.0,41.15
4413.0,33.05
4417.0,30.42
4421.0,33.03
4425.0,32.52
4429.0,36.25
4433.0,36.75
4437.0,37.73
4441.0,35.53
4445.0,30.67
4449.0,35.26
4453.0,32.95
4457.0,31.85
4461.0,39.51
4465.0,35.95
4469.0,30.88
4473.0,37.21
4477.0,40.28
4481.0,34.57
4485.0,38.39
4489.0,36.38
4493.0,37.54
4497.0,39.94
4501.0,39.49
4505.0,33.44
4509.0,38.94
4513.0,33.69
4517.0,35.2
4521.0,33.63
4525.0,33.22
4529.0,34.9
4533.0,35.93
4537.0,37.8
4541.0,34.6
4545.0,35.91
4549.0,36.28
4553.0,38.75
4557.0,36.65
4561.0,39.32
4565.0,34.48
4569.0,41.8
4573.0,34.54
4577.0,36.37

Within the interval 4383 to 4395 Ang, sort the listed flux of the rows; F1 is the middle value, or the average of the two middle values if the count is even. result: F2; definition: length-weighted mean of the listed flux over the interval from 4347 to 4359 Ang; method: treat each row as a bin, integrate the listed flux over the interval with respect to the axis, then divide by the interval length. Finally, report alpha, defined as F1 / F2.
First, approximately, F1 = 35.5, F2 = 31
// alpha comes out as 1.16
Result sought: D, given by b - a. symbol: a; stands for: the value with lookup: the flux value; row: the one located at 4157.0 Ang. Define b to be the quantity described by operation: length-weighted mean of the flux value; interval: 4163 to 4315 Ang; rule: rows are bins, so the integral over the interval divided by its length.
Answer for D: -4.2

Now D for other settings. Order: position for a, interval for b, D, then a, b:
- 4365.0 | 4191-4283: -0.7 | 33.93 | 33.3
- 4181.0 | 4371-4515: 5.1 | 30.3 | 35.4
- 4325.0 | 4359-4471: 1.1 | 33.6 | 34.7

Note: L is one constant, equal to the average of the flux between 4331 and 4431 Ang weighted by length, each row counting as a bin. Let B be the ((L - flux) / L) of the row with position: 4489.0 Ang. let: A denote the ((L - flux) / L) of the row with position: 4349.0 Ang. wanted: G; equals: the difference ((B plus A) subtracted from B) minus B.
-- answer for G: 0.00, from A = 0.082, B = -0.08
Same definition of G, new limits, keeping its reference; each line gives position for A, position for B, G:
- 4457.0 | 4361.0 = 0.05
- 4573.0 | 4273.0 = -0.15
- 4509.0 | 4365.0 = 0.16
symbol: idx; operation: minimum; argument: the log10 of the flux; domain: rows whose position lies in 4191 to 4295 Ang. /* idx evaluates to 1.45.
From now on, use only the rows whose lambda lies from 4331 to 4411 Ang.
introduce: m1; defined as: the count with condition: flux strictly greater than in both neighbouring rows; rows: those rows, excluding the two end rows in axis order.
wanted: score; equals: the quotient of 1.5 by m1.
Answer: 0.21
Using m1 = 7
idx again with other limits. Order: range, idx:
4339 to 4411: 1.46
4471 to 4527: 1.52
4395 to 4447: 1.48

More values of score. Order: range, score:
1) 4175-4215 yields 0.75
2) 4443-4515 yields 0.25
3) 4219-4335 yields 0.21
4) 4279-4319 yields 1.50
